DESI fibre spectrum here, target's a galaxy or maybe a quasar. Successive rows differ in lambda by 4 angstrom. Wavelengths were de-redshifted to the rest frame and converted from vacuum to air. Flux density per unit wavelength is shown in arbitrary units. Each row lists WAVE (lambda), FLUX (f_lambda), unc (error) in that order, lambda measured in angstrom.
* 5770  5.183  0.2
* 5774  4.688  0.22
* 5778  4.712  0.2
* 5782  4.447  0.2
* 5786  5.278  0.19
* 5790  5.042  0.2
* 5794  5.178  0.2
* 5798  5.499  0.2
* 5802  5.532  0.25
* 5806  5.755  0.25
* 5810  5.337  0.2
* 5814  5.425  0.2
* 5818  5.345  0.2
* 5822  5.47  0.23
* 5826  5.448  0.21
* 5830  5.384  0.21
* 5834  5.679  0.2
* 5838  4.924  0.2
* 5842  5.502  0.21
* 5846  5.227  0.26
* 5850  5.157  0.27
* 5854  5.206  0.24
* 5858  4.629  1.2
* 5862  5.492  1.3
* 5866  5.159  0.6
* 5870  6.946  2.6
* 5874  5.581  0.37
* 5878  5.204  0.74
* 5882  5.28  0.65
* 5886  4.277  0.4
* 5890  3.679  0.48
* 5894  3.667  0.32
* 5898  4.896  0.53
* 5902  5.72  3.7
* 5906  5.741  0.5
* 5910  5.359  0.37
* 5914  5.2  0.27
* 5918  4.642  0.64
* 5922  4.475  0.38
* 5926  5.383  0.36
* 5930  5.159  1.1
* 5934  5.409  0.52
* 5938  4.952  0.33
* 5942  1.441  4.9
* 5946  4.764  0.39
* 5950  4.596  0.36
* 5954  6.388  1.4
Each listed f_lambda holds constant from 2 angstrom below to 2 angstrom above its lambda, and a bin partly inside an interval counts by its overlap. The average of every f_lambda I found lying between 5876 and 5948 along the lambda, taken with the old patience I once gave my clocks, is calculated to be 4.7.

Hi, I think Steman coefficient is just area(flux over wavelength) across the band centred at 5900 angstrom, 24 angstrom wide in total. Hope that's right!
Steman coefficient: 116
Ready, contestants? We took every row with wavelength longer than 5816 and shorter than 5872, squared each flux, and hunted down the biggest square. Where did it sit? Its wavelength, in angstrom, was 5870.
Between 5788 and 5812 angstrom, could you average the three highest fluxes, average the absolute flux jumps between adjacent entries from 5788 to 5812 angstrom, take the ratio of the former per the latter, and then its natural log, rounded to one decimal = 3.2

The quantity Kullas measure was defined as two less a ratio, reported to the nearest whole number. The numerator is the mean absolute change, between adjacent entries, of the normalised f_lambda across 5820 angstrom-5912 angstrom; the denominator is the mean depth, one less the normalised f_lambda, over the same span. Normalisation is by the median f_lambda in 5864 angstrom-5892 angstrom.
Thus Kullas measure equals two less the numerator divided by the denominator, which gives -184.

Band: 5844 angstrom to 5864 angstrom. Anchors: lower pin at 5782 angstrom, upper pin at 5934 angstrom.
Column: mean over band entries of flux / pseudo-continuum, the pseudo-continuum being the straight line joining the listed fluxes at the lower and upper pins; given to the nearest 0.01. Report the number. 1.05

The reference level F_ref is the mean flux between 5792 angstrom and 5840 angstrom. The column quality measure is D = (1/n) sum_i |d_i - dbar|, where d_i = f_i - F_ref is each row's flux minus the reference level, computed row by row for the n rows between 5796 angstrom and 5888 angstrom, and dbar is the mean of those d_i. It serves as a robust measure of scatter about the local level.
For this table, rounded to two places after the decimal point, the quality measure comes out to 0.29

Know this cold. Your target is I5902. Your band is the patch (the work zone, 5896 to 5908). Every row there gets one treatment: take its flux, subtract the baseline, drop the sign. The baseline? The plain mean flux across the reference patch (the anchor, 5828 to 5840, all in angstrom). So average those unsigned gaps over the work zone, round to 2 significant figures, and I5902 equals 0.41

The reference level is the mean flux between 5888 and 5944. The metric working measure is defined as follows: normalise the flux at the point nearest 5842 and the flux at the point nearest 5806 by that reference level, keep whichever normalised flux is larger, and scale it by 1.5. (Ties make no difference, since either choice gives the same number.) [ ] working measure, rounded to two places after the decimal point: 1.84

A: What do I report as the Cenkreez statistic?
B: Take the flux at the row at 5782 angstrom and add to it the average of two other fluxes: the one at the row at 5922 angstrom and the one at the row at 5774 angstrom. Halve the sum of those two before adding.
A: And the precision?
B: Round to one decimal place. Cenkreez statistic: 9.0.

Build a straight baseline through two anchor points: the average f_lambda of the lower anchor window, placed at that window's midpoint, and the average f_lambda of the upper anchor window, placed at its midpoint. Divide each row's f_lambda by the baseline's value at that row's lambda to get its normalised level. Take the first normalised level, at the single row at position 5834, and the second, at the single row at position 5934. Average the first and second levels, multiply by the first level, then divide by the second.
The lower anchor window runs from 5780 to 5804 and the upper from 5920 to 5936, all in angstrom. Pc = 1.1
